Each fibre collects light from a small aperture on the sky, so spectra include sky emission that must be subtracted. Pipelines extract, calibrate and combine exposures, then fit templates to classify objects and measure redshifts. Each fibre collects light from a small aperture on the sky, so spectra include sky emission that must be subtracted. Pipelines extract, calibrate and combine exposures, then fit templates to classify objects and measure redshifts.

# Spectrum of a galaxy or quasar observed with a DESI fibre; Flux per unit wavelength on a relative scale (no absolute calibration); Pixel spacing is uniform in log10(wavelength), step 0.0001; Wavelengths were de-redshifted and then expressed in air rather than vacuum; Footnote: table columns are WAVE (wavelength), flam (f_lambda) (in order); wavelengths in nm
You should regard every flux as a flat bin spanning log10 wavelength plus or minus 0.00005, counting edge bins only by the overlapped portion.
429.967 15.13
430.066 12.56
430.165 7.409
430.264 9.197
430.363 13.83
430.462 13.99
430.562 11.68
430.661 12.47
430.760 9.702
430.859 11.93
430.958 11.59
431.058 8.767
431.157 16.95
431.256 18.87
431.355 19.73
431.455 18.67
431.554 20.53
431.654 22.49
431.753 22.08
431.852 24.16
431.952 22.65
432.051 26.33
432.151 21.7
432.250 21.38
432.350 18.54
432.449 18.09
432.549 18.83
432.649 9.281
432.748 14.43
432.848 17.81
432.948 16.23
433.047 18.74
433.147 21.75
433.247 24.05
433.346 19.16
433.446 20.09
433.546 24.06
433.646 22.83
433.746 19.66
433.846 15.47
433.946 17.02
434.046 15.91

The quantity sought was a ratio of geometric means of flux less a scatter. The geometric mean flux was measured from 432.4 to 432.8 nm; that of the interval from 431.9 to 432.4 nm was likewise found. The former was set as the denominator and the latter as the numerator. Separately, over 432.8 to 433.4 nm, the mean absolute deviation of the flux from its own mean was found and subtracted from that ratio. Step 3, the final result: -0.7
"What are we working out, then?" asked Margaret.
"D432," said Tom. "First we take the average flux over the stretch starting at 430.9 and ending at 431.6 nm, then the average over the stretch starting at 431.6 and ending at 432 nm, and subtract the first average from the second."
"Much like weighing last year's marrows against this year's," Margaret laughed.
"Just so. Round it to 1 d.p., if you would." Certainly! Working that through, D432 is 6.4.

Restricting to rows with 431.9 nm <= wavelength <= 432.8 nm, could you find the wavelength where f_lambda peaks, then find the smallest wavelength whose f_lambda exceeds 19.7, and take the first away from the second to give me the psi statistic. -0.10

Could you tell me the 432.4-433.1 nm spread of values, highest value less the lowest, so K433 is 10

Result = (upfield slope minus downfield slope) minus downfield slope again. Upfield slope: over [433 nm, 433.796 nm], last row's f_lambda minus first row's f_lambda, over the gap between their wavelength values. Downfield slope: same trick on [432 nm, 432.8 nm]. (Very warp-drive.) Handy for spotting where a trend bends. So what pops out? 35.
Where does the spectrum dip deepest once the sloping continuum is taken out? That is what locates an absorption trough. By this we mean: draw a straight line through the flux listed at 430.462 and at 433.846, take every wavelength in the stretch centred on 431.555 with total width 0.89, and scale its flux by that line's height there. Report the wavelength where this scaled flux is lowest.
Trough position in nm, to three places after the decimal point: 431.157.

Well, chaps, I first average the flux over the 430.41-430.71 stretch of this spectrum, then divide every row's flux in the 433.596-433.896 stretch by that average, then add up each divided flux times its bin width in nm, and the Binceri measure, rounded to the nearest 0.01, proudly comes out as 0.46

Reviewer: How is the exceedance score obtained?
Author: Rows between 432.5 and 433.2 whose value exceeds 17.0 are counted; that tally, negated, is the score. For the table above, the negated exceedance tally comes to -4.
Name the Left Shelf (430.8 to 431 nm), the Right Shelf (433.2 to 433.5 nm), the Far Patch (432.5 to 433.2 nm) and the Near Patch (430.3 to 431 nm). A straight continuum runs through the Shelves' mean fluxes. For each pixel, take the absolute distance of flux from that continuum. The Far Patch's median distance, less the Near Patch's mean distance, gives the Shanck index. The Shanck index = -0.5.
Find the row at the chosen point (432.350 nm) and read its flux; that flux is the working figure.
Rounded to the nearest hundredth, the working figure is 18.54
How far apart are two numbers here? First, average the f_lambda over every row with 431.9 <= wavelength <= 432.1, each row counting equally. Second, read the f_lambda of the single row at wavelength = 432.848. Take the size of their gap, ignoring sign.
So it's 6.7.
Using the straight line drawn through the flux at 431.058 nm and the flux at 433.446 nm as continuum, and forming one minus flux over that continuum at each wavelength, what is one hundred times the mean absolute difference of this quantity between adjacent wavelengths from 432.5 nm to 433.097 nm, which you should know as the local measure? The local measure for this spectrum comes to 26.3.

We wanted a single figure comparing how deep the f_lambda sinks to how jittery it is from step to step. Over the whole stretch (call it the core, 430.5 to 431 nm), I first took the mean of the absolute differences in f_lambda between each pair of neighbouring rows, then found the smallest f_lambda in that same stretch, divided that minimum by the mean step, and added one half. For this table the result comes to 6.8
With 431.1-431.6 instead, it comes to 12.4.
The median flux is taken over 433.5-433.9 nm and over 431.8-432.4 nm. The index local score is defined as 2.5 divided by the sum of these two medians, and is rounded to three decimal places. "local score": 0.058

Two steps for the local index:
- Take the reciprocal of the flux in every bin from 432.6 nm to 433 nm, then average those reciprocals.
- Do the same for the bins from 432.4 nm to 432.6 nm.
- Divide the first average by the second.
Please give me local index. 1.4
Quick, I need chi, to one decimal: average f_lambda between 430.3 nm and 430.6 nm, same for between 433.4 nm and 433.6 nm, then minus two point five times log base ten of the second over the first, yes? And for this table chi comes -0.6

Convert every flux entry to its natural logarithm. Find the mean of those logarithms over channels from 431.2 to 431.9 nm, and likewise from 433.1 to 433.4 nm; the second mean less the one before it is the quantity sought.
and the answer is 0.0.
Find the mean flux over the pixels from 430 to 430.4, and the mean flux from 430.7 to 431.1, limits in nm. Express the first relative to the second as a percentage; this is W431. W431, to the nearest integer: 102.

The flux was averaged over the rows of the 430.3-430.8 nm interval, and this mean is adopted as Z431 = 12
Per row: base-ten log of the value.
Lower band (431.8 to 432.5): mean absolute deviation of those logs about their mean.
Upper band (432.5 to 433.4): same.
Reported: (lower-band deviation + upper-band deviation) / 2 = 0.063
